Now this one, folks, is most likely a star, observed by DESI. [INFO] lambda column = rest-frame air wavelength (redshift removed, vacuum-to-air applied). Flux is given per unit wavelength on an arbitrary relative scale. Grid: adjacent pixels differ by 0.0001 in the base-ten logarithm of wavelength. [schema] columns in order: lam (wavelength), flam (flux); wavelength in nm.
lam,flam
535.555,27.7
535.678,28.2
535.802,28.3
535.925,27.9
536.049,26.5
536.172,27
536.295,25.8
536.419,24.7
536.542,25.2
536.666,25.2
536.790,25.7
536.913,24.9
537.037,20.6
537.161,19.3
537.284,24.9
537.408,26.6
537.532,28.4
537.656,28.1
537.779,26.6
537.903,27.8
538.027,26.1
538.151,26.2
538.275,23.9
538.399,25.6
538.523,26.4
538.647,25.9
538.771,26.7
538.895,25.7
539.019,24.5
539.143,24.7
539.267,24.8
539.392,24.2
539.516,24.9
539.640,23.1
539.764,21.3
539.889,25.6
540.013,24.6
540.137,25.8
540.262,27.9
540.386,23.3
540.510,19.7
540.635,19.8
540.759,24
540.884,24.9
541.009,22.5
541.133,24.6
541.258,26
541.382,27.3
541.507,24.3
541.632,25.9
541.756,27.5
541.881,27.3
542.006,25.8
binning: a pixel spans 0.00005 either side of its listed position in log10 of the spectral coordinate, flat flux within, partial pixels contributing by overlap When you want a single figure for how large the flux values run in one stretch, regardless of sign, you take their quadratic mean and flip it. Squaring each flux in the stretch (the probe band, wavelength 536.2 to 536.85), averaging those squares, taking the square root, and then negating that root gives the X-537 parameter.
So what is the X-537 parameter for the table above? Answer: -25.3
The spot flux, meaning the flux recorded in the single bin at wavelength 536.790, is 25.7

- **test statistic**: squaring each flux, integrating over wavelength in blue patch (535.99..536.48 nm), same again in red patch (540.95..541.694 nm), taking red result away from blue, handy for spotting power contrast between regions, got -139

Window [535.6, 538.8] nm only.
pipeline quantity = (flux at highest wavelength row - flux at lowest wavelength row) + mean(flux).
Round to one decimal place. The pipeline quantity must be 24.4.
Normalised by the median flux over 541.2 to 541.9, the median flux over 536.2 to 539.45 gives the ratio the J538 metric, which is 0.96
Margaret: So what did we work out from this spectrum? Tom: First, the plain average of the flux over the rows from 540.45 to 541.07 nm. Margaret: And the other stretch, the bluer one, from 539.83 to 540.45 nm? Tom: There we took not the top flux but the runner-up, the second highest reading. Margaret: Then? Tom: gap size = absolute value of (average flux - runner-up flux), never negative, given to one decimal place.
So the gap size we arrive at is 3.6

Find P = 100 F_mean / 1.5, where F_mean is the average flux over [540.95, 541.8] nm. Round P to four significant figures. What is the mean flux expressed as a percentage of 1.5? 1696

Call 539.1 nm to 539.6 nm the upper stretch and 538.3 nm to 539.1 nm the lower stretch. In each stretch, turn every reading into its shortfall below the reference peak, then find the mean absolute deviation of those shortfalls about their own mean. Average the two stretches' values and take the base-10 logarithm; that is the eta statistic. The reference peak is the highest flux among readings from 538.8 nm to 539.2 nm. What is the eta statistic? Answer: -0.42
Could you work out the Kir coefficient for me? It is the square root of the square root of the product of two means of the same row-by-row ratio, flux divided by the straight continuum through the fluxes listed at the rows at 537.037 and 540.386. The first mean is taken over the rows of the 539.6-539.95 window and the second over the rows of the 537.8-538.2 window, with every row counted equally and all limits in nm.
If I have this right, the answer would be 1.06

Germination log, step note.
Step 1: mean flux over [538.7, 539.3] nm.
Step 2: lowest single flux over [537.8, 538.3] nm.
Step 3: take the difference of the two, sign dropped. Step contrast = 1.4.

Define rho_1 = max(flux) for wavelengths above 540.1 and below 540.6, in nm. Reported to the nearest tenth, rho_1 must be 27.9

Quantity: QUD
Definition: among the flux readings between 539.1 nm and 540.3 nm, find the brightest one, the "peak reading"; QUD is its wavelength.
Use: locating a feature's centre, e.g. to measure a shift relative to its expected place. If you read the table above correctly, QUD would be 540.262 nm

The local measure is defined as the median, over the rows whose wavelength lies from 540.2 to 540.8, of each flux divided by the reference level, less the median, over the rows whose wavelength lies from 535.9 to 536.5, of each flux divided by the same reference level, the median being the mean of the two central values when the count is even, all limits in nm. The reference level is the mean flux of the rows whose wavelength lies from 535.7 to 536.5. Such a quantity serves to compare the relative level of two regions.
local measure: -0.12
